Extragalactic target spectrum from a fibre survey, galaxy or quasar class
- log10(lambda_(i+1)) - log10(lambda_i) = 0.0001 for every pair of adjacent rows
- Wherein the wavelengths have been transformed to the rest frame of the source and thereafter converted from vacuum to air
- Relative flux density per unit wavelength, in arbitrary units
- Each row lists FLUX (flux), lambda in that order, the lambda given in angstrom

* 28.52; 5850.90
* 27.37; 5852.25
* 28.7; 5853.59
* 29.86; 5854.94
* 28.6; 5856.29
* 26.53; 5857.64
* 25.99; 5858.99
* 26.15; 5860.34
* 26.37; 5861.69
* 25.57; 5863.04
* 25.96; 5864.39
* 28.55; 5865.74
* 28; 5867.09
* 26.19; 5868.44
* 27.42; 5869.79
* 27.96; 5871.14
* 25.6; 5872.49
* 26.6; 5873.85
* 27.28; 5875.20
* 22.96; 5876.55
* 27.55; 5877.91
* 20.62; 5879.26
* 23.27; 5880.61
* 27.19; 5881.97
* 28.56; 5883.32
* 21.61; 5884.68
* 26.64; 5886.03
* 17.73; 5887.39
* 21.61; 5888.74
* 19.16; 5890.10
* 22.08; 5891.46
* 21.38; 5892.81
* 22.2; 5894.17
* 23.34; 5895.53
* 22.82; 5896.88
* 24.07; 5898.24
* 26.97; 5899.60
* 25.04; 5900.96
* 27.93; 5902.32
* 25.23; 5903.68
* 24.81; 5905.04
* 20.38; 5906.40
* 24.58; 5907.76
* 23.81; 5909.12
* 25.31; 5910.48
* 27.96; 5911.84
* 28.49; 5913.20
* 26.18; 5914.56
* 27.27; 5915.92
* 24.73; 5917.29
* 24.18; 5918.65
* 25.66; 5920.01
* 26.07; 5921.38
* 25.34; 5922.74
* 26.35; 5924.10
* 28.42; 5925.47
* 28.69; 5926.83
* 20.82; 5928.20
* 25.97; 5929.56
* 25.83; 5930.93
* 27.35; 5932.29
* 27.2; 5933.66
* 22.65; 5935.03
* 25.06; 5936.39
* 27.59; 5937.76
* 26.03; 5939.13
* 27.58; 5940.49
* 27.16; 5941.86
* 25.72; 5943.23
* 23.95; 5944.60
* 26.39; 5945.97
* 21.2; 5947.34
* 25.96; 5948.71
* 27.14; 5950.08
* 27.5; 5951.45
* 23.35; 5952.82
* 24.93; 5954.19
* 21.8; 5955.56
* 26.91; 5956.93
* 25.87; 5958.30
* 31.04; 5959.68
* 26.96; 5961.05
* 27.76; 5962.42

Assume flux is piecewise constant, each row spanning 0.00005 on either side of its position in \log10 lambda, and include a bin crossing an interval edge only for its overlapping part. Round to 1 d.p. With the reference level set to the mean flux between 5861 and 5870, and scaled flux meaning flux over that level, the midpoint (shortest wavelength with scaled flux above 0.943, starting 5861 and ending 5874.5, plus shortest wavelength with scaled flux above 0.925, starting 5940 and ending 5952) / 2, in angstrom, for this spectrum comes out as 5901.1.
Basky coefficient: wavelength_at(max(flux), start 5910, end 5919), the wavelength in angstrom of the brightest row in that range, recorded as 5913.20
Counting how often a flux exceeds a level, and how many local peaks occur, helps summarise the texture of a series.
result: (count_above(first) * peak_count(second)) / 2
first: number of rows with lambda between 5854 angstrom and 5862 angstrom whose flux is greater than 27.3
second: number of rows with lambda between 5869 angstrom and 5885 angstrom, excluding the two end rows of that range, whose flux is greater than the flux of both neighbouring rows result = 4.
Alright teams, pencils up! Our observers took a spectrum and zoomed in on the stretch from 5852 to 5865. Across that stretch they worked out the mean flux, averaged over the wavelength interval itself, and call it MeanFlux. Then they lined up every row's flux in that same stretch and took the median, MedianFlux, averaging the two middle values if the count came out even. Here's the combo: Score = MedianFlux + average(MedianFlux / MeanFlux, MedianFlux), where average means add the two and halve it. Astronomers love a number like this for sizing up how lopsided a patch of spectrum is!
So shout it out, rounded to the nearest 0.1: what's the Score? 40.2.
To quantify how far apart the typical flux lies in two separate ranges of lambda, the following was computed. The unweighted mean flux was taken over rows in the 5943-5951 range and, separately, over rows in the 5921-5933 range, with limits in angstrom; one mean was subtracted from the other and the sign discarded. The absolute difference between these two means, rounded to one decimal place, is 1.0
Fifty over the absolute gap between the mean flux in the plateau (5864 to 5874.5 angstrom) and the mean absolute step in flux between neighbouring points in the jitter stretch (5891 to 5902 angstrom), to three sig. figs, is 1.94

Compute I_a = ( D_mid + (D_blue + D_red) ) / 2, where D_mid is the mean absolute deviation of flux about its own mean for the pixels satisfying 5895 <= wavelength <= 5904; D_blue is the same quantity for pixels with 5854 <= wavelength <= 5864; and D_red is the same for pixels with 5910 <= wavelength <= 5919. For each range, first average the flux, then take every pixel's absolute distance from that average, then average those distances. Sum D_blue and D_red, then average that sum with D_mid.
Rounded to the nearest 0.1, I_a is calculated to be 2.0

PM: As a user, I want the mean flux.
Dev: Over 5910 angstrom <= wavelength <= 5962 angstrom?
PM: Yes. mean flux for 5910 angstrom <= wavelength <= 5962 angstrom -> 26.0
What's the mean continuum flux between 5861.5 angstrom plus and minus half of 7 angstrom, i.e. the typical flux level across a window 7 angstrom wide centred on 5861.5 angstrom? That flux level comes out 26.0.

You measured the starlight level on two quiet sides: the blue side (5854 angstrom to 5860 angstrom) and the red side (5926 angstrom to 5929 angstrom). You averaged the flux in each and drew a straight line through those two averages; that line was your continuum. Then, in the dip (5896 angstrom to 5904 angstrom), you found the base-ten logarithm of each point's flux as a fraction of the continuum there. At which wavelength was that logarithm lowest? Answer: 5896.88 angstrom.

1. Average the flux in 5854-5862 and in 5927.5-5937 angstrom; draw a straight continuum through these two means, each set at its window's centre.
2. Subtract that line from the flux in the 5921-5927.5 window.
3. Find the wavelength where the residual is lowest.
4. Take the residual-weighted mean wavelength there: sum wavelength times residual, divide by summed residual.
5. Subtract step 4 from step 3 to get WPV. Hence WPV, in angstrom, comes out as -2.7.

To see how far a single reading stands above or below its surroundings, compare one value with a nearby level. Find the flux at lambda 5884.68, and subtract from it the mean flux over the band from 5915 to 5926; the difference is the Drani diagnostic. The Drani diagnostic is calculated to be -4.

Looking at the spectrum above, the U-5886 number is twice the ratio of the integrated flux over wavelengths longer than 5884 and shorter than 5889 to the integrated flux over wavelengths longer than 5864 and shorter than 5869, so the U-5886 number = 1.6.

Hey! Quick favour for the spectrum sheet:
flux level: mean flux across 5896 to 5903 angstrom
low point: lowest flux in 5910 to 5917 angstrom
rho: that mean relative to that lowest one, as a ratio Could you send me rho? 1.00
